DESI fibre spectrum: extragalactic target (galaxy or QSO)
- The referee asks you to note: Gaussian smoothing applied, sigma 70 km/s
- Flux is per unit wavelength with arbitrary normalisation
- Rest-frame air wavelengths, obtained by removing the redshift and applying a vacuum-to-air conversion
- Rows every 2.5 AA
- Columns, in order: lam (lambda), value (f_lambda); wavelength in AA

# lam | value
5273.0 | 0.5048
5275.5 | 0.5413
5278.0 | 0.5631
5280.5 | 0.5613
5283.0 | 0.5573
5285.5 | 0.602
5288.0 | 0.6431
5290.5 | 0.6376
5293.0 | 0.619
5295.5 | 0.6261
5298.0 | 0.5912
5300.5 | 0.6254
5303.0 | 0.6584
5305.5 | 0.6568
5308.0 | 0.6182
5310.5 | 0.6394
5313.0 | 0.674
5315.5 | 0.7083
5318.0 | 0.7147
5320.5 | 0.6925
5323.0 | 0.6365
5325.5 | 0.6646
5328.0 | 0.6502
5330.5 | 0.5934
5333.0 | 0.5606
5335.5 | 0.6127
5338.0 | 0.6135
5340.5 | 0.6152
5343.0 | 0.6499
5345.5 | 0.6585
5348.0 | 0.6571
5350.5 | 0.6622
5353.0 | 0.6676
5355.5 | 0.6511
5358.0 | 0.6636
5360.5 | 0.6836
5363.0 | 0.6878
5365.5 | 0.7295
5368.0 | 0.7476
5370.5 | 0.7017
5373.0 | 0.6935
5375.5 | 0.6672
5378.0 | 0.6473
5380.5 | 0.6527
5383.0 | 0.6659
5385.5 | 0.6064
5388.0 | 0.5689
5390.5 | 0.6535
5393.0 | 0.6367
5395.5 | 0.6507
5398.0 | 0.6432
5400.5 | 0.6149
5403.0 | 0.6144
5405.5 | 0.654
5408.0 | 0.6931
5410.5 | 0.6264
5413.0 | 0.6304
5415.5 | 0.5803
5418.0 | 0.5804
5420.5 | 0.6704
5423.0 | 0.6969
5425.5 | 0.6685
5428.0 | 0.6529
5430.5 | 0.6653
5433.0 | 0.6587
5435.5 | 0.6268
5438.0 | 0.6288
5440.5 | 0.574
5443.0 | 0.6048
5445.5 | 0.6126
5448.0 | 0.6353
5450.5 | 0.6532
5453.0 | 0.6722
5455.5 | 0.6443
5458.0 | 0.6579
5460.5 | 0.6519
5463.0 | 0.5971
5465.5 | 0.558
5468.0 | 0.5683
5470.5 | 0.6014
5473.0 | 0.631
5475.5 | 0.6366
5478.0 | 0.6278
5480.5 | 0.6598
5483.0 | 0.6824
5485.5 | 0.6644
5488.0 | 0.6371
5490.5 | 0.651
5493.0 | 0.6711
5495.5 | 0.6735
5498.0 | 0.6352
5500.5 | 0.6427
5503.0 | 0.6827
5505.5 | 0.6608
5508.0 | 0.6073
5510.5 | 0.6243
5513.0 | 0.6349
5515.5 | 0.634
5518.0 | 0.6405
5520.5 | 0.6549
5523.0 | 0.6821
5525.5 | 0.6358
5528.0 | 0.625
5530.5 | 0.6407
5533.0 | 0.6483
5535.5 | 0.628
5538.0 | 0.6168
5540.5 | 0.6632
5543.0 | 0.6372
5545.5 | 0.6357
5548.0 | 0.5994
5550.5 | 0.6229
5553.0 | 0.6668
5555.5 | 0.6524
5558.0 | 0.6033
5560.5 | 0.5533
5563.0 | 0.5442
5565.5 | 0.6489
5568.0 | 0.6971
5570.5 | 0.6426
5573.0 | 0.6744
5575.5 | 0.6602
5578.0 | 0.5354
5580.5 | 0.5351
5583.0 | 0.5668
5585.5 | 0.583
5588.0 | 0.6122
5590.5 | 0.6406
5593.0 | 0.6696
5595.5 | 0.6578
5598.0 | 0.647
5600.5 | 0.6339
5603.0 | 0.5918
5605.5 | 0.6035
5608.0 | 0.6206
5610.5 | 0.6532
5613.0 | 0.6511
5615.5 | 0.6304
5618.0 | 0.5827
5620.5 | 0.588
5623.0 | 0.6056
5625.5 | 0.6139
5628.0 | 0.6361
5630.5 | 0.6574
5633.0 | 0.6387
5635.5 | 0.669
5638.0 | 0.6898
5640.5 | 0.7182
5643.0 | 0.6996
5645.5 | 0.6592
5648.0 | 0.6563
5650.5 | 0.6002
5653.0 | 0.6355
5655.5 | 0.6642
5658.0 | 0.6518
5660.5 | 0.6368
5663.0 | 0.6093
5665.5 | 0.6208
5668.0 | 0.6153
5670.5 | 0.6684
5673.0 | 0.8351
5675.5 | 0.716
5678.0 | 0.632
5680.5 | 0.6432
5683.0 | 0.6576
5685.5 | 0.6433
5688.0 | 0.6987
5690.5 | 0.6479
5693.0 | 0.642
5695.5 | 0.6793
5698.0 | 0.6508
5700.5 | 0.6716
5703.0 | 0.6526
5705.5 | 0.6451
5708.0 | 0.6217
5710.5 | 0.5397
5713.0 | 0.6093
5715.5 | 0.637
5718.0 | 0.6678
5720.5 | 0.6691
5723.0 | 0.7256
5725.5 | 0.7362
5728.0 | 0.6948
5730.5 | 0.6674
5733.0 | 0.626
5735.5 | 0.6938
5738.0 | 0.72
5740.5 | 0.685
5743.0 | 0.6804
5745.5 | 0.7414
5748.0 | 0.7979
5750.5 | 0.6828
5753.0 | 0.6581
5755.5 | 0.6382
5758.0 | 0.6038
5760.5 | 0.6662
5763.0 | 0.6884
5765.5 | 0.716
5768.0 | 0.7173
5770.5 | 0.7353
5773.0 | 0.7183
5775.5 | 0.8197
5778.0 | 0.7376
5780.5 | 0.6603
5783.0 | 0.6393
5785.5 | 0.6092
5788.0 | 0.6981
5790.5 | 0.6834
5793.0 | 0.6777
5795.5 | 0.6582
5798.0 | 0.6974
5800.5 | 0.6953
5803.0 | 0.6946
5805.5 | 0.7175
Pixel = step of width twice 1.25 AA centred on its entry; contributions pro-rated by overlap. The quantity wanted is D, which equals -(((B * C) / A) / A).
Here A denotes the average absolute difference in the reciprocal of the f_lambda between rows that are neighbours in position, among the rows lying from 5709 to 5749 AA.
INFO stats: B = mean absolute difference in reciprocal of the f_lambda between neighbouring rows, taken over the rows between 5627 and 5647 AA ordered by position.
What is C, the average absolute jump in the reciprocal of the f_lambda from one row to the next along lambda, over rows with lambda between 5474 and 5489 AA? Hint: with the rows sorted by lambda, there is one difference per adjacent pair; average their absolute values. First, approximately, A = 0.08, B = 0.0562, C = 0.051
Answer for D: -0.4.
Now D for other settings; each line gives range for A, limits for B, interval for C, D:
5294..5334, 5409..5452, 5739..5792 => -1.1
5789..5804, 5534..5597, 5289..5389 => -6.0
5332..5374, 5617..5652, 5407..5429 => -2.9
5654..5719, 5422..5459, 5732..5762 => -0.6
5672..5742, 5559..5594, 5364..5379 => -0.7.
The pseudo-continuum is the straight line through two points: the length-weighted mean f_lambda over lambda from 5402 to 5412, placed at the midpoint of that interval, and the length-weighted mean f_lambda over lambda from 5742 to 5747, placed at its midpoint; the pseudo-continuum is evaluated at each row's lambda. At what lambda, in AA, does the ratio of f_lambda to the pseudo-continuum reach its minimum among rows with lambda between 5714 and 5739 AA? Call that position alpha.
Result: 5733.0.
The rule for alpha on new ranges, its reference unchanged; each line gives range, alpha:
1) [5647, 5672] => 5650.5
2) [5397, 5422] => 5418.0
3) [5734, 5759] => 5758.0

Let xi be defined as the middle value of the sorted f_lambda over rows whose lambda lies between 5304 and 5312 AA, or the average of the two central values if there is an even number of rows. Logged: 0.64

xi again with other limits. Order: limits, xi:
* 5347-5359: 0.66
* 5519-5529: 0.65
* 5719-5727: 0.73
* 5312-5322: 0.70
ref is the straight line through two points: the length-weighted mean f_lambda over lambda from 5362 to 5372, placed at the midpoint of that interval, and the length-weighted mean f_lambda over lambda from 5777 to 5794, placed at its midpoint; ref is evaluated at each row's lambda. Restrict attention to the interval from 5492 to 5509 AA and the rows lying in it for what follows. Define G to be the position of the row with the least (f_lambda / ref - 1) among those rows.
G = 5508.0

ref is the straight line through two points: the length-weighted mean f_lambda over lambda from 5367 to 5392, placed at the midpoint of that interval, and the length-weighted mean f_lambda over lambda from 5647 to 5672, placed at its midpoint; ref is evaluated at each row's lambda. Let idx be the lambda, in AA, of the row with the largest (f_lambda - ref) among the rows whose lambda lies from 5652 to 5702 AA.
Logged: 5673.0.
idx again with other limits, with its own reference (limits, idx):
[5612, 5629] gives 5613.0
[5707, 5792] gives 5775.5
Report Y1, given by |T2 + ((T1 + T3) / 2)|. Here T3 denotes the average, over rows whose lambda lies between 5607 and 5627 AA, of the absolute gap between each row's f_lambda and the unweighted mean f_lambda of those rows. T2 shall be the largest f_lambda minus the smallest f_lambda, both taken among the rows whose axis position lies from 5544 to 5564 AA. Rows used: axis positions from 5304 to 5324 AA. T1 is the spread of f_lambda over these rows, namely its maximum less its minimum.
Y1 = 0.18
